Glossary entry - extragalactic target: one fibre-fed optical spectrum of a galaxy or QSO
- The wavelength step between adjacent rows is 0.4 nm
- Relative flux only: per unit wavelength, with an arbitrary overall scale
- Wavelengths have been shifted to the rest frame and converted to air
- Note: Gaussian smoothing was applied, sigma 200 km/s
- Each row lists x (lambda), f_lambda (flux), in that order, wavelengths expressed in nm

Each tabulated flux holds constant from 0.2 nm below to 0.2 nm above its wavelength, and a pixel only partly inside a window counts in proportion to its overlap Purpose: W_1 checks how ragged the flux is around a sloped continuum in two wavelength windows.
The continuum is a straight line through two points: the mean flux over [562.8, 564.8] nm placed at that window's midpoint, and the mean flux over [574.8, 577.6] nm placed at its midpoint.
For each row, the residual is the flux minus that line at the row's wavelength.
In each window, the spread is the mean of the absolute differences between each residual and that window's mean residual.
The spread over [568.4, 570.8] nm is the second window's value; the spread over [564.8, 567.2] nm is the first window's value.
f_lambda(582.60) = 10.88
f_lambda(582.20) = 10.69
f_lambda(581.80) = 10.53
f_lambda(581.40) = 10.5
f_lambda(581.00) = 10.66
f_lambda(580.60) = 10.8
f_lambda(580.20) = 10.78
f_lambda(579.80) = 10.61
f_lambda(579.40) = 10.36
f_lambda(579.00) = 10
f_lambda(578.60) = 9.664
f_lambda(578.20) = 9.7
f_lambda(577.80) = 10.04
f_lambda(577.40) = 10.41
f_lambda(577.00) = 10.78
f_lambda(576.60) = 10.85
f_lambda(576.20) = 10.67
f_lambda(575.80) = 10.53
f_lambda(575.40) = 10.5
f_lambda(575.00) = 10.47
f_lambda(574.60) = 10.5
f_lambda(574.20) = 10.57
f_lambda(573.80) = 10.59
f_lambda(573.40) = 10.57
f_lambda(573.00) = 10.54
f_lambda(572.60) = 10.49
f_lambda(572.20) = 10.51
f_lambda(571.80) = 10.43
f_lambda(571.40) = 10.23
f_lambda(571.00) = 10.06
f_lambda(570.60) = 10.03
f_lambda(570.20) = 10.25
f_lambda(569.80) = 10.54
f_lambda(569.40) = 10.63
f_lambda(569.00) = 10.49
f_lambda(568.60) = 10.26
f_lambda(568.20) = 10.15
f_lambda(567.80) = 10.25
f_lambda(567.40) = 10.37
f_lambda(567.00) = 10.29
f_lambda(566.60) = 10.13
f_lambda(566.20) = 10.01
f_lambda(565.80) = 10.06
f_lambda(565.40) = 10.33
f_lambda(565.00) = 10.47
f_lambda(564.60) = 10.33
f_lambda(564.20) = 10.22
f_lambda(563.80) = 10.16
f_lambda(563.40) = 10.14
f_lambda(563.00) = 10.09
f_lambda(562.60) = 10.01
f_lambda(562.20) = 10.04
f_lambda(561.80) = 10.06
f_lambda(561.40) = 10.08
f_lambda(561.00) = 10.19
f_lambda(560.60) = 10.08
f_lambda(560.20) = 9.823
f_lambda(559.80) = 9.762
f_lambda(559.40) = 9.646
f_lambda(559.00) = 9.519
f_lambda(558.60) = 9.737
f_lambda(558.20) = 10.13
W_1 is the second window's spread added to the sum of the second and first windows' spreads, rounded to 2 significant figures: 0.54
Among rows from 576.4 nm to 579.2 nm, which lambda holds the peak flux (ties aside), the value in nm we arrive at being 576.60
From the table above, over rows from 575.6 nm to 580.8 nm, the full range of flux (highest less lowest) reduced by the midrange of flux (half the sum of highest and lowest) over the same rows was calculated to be -9.1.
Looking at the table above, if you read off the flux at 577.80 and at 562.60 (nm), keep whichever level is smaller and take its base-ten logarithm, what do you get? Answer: 1.000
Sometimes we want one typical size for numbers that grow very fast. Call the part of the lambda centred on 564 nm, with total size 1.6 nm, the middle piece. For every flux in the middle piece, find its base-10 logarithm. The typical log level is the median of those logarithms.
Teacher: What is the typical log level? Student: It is 1.01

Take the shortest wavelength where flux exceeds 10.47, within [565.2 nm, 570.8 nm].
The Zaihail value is 569.00 nm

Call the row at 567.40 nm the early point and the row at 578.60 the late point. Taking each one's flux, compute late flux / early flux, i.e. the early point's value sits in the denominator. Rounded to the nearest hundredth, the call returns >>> 0.93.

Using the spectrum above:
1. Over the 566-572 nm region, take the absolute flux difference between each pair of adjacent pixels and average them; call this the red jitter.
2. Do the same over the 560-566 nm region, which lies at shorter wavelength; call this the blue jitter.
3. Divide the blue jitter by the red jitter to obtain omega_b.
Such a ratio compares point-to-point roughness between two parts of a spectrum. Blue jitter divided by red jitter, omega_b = 0.7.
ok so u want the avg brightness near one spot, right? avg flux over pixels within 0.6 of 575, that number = 10.5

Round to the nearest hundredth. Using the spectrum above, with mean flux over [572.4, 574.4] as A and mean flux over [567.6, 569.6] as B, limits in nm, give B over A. 0.98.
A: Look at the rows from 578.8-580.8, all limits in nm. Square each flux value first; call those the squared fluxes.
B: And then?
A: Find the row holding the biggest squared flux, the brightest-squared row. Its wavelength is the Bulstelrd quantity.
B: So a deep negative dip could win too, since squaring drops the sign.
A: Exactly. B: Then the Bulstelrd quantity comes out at 580.60 nm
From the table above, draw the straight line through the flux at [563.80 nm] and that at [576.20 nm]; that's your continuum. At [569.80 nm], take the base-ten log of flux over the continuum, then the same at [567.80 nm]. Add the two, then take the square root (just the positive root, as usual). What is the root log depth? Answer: 0.049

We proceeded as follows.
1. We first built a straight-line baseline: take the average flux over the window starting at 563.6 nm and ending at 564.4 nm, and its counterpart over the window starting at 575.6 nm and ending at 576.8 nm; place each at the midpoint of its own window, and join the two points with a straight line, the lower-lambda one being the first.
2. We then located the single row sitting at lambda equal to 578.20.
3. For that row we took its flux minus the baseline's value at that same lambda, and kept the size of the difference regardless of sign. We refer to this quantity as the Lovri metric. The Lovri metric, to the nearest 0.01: 1.06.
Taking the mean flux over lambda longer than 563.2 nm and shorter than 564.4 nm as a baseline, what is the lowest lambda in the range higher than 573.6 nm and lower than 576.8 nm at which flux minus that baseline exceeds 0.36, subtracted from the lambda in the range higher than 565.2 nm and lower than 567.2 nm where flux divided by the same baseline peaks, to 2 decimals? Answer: -8.40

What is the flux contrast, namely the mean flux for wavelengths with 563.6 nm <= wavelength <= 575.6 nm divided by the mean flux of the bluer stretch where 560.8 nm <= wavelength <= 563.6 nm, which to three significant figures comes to 1.03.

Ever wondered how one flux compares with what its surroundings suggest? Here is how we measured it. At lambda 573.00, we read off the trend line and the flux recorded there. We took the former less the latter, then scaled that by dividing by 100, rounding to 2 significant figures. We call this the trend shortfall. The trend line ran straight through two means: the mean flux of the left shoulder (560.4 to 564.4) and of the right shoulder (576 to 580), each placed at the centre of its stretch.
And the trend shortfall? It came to -0.0030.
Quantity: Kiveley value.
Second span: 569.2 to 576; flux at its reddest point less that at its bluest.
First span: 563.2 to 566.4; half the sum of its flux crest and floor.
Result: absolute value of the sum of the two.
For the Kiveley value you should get 10.1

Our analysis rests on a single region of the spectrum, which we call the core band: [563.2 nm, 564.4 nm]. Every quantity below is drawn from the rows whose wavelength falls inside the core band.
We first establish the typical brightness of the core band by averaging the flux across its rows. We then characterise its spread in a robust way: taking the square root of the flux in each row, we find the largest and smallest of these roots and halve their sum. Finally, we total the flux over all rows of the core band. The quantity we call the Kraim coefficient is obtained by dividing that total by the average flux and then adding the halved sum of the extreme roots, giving 6.19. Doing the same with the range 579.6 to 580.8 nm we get 6.27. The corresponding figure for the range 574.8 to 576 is 6.24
